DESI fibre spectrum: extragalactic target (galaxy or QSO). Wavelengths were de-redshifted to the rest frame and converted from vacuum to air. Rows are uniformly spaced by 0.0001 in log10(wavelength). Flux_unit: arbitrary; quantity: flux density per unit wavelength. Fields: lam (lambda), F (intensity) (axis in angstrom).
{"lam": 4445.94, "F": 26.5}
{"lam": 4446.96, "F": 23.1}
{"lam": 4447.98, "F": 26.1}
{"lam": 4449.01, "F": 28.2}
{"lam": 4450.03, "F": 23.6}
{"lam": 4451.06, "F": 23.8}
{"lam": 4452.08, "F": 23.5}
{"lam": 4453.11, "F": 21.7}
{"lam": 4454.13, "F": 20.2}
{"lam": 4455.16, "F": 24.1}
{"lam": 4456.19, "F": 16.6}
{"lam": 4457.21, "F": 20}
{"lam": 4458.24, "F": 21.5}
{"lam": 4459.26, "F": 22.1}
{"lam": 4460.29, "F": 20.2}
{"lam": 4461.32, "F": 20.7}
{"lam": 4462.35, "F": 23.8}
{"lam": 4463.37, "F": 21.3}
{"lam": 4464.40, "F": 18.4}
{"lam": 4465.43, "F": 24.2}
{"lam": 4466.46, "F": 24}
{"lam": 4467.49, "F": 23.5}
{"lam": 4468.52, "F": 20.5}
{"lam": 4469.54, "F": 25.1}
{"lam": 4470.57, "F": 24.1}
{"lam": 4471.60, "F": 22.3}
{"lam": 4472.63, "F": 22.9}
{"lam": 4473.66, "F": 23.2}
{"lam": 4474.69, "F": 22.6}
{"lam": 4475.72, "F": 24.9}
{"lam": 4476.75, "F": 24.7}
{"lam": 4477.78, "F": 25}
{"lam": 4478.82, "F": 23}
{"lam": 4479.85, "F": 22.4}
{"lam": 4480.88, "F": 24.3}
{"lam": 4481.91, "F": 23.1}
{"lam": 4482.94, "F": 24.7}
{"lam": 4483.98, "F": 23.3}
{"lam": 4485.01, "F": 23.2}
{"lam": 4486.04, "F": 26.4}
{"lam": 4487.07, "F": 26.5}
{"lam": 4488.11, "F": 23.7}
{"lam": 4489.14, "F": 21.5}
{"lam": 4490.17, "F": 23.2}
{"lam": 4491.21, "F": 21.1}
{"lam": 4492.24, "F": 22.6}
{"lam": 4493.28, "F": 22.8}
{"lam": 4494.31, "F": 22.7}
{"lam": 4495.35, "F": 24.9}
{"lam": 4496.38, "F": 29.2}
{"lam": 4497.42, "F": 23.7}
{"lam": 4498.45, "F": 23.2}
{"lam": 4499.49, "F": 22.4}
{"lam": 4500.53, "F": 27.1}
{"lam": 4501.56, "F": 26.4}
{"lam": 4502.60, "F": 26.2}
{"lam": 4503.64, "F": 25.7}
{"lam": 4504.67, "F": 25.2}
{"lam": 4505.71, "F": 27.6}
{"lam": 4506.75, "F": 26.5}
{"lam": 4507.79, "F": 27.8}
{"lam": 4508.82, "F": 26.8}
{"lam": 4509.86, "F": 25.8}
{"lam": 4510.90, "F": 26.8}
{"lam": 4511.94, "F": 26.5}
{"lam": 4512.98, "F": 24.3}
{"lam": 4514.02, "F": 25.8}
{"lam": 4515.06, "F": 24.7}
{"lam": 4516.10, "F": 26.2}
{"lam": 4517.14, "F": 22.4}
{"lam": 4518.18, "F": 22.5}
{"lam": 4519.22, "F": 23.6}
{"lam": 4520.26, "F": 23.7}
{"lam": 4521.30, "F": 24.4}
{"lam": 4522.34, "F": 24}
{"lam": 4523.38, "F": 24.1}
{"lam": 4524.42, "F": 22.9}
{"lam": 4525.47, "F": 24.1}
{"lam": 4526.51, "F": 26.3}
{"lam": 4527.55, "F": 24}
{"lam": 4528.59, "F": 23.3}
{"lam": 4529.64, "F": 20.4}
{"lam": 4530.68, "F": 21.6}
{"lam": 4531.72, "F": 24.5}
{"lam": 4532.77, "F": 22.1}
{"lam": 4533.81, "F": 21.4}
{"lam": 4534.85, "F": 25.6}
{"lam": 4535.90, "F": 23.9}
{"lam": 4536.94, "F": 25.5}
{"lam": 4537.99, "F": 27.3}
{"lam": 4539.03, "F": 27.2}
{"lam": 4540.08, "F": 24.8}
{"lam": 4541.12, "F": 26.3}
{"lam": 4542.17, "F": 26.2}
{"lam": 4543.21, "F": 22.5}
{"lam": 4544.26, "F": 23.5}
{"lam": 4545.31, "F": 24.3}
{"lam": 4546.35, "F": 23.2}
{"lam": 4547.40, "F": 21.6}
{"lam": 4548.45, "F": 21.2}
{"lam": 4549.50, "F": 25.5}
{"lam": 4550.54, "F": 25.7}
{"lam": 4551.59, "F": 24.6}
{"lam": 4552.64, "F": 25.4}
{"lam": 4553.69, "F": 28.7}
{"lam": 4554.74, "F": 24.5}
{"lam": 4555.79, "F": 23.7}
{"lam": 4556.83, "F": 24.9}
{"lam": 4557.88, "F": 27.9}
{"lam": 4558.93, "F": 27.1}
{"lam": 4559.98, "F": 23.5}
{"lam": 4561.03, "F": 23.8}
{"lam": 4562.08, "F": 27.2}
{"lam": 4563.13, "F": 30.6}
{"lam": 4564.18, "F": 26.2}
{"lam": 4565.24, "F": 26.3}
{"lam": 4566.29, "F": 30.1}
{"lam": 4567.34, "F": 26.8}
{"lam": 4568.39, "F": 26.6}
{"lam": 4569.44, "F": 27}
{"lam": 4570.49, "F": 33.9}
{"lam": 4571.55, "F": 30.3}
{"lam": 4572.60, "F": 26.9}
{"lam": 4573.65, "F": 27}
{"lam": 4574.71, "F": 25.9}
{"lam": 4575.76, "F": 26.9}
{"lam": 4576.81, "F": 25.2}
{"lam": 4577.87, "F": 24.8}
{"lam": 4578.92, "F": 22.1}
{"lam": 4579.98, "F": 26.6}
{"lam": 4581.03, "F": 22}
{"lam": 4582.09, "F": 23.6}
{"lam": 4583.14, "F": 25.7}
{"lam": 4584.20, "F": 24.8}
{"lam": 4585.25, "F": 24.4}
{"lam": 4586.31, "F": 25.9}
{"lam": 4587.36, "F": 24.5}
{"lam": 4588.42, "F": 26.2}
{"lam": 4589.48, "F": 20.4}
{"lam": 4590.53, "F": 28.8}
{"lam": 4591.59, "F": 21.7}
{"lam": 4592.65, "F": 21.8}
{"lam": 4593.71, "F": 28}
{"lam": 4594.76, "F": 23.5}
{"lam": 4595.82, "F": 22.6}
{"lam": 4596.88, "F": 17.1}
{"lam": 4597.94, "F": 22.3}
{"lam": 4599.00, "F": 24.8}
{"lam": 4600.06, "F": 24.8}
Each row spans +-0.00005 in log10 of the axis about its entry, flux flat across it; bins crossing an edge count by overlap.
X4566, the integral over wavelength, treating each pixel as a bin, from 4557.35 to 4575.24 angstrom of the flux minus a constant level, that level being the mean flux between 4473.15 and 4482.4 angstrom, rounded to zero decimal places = 68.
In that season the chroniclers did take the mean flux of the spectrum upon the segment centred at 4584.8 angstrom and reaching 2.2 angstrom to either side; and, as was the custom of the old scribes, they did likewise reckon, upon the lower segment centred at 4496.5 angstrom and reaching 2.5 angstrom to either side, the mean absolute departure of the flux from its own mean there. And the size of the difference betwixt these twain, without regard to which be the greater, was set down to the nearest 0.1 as 23.4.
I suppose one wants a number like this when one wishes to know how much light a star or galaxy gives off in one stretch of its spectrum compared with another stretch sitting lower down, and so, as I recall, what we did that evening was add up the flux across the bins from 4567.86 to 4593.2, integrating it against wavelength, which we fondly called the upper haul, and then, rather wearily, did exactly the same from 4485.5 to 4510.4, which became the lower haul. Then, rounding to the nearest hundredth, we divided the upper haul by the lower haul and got 1.04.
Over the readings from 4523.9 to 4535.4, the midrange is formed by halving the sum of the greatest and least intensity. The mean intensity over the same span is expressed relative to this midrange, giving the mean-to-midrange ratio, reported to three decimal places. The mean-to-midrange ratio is 0.997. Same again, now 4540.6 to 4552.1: 1.013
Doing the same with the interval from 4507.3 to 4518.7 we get 1.013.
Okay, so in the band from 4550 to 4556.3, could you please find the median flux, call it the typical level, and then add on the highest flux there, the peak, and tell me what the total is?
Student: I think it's 54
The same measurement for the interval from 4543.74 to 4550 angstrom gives 49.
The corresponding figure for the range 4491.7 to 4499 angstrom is 52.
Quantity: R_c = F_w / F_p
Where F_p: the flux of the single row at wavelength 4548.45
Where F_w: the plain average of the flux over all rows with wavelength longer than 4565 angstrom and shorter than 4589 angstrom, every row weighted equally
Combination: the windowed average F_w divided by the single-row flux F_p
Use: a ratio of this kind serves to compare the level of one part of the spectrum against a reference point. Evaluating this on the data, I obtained 1.24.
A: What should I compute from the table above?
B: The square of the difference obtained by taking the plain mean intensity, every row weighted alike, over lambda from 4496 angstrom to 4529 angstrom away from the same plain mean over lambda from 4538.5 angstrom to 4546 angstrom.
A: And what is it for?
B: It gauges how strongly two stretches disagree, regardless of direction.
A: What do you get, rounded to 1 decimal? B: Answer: 0.0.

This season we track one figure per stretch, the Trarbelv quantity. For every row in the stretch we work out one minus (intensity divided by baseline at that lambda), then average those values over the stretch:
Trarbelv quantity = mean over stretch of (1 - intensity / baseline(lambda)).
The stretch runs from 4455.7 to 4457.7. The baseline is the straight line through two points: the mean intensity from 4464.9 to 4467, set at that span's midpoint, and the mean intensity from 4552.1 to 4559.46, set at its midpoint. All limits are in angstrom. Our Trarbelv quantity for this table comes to 0.23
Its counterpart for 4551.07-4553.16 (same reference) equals 0.04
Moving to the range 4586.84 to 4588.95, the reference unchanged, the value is 0.05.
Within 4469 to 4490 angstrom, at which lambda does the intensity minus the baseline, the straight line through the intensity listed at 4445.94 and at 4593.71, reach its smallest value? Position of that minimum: 4489.14 angstrom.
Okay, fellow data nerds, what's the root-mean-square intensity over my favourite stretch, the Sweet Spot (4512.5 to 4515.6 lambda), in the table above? 24.9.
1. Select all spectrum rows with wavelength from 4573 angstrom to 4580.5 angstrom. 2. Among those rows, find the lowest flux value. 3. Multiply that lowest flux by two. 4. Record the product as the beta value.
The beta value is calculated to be 44.2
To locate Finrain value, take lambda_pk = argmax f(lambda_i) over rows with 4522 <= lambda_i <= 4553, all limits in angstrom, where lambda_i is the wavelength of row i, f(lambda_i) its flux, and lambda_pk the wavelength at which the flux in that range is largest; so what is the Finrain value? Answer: 4537.99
